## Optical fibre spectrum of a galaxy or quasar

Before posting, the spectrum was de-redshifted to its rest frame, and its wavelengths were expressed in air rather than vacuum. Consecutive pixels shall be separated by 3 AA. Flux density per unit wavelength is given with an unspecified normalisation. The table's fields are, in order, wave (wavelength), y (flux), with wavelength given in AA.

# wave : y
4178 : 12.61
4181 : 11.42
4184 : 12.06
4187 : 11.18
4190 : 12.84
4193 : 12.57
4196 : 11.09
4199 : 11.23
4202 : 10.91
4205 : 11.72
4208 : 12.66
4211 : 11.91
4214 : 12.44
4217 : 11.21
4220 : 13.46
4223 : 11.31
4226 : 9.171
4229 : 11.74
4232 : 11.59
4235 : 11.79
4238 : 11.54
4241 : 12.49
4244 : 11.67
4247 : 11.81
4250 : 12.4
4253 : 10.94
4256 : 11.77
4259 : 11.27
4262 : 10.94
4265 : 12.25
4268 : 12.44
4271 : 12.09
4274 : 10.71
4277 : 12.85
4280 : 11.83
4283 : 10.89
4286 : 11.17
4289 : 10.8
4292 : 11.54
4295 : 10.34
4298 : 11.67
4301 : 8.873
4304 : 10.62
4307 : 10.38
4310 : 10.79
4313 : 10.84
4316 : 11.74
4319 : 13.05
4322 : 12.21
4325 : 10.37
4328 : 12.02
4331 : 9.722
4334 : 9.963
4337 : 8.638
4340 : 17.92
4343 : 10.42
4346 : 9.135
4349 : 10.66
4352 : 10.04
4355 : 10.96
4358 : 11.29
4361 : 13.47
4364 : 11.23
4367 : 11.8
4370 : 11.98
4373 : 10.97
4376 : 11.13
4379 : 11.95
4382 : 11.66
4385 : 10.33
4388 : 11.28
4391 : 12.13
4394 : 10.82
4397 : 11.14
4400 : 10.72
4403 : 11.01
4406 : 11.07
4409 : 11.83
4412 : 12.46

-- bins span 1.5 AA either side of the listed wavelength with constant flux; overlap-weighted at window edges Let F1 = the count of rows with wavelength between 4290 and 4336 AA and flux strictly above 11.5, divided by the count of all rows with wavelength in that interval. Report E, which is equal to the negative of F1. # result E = -0.40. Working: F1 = 0.40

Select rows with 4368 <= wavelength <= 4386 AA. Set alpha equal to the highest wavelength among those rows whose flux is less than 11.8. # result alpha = 4385 AA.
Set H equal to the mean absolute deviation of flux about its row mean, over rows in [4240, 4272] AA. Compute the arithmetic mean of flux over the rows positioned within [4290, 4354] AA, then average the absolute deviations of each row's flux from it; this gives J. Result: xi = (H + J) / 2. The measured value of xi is 0.86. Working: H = 0.46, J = 1.25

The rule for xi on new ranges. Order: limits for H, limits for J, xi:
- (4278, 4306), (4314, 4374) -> 0.97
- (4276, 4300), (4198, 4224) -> 0.62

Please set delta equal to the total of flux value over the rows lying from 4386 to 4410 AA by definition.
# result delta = 90.0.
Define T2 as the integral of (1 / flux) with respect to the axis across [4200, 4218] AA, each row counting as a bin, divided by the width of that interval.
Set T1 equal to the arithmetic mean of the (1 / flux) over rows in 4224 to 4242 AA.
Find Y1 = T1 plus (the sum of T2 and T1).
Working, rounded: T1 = 0.0887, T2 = 0.0849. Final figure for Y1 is 0.262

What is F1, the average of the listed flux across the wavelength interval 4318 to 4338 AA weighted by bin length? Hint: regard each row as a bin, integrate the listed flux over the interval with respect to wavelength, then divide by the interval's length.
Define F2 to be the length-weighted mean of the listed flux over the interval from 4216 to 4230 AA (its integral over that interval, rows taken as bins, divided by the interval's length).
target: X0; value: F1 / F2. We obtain 0.95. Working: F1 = 10.9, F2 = 11.4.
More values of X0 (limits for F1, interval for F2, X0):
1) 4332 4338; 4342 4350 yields 0.94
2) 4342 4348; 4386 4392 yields 0.85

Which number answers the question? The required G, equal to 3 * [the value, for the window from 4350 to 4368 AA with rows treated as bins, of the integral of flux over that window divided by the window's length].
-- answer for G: 34.3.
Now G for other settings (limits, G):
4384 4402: 33.3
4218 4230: 34.2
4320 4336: 32.6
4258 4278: 35.3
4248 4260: 34.9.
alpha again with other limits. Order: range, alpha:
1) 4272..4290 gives 4289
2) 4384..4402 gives 4400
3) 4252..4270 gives 4262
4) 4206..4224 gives 4223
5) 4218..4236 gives 4235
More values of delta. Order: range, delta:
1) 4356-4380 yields 93.8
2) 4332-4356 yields 87.7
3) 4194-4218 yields 93.2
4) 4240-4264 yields 93.3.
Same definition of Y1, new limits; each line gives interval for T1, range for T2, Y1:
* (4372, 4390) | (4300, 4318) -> 0.273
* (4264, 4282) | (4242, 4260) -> 0.253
